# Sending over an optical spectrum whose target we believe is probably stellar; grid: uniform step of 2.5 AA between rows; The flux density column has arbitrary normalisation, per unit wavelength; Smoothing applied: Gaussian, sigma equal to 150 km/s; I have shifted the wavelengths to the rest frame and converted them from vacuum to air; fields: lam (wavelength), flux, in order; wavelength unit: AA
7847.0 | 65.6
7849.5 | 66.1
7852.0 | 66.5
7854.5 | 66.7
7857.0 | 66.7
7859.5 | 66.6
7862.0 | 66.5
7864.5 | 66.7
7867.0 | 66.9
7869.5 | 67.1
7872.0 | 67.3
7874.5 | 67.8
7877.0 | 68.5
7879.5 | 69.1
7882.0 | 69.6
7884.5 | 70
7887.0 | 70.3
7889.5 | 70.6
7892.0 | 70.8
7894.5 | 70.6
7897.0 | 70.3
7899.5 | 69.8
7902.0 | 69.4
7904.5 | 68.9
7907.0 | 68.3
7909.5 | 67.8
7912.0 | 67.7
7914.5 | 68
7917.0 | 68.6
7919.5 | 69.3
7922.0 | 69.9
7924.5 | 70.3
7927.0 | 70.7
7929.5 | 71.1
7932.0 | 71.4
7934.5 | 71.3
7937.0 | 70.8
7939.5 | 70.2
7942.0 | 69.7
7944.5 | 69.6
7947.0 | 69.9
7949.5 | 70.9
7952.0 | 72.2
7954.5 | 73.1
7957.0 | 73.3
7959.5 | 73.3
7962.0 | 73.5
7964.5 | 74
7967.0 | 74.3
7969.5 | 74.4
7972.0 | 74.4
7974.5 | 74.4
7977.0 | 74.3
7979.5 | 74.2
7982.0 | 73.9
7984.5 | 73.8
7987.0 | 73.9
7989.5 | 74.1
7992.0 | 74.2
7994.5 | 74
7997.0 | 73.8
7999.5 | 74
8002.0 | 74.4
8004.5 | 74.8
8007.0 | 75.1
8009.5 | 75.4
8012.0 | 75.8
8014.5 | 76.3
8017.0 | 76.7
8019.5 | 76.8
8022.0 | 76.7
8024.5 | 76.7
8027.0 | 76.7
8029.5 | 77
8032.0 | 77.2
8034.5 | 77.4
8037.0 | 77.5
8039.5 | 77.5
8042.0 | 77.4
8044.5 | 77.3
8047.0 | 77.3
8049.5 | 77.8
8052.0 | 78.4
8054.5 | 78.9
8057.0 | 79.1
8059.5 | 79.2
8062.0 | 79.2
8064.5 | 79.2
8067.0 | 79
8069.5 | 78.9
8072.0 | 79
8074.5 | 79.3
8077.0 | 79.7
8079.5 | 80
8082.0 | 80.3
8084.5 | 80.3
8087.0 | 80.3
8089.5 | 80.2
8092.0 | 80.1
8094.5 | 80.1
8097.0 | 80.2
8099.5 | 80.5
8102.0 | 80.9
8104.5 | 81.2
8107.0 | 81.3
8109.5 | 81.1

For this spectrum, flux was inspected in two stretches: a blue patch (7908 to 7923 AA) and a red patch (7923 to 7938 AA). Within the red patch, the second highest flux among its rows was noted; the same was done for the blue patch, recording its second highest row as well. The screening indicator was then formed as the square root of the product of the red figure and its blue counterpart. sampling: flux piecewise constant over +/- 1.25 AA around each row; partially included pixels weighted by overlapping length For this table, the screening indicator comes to 70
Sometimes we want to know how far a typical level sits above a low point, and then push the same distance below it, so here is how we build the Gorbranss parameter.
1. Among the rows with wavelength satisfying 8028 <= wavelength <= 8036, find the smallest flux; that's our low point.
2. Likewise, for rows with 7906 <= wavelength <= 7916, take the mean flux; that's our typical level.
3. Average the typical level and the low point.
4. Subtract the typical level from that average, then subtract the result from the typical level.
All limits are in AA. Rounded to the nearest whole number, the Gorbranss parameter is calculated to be 63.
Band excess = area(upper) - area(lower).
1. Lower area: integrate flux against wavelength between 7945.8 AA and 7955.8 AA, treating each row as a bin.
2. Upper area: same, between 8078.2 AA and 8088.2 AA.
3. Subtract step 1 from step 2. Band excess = 87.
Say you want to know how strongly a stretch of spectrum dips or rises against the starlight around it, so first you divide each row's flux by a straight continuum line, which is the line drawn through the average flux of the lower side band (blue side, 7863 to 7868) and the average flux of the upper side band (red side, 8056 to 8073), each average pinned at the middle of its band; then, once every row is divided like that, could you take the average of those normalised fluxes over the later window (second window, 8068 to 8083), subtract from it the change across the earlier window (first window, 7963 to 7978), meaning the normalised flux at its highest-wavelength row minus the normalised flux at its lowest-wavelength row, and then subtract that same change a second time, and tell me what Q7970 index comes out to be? 1.01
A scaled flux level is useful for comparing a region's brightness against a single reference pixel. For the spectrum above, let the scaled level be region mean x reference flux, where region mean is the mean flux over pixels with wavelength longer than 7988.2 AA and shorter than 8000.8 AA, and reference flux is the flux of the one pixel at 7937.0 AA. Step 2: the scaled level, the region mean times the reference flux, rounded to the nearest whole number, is 5241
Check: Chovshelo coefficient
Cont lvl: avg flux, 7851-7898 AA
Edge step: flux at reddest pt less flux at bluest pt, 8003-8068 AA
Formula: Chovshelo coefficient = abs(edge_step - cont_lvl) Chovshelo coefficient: 64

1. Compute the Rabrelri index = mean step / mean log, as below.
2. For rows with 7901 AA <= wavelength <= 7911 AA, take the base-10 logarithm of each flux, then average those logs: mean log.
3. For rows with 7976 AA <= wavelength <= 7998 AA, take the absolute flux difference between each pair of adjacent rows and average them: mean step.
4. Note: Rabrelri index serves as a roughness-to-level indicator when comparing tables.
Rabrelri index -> 0.09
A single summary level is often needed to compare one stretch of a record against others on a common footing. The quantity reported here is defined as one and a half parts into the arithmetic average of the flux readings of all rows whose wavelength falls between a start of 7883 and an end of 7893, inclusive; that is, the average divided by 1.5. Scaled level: 46.9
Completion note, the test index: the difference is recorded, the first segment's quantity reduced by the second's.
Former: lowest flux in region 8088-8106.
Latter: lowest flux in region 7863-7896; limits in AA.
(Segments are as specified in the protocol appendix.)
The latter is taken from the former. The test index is 13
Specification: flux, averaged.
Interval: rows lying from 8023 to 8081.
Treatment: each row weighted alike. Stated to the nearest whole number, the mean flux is 78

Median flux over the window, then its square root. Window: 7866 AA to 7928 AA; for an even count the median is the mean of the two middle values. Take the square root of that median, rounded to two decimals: 8.32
